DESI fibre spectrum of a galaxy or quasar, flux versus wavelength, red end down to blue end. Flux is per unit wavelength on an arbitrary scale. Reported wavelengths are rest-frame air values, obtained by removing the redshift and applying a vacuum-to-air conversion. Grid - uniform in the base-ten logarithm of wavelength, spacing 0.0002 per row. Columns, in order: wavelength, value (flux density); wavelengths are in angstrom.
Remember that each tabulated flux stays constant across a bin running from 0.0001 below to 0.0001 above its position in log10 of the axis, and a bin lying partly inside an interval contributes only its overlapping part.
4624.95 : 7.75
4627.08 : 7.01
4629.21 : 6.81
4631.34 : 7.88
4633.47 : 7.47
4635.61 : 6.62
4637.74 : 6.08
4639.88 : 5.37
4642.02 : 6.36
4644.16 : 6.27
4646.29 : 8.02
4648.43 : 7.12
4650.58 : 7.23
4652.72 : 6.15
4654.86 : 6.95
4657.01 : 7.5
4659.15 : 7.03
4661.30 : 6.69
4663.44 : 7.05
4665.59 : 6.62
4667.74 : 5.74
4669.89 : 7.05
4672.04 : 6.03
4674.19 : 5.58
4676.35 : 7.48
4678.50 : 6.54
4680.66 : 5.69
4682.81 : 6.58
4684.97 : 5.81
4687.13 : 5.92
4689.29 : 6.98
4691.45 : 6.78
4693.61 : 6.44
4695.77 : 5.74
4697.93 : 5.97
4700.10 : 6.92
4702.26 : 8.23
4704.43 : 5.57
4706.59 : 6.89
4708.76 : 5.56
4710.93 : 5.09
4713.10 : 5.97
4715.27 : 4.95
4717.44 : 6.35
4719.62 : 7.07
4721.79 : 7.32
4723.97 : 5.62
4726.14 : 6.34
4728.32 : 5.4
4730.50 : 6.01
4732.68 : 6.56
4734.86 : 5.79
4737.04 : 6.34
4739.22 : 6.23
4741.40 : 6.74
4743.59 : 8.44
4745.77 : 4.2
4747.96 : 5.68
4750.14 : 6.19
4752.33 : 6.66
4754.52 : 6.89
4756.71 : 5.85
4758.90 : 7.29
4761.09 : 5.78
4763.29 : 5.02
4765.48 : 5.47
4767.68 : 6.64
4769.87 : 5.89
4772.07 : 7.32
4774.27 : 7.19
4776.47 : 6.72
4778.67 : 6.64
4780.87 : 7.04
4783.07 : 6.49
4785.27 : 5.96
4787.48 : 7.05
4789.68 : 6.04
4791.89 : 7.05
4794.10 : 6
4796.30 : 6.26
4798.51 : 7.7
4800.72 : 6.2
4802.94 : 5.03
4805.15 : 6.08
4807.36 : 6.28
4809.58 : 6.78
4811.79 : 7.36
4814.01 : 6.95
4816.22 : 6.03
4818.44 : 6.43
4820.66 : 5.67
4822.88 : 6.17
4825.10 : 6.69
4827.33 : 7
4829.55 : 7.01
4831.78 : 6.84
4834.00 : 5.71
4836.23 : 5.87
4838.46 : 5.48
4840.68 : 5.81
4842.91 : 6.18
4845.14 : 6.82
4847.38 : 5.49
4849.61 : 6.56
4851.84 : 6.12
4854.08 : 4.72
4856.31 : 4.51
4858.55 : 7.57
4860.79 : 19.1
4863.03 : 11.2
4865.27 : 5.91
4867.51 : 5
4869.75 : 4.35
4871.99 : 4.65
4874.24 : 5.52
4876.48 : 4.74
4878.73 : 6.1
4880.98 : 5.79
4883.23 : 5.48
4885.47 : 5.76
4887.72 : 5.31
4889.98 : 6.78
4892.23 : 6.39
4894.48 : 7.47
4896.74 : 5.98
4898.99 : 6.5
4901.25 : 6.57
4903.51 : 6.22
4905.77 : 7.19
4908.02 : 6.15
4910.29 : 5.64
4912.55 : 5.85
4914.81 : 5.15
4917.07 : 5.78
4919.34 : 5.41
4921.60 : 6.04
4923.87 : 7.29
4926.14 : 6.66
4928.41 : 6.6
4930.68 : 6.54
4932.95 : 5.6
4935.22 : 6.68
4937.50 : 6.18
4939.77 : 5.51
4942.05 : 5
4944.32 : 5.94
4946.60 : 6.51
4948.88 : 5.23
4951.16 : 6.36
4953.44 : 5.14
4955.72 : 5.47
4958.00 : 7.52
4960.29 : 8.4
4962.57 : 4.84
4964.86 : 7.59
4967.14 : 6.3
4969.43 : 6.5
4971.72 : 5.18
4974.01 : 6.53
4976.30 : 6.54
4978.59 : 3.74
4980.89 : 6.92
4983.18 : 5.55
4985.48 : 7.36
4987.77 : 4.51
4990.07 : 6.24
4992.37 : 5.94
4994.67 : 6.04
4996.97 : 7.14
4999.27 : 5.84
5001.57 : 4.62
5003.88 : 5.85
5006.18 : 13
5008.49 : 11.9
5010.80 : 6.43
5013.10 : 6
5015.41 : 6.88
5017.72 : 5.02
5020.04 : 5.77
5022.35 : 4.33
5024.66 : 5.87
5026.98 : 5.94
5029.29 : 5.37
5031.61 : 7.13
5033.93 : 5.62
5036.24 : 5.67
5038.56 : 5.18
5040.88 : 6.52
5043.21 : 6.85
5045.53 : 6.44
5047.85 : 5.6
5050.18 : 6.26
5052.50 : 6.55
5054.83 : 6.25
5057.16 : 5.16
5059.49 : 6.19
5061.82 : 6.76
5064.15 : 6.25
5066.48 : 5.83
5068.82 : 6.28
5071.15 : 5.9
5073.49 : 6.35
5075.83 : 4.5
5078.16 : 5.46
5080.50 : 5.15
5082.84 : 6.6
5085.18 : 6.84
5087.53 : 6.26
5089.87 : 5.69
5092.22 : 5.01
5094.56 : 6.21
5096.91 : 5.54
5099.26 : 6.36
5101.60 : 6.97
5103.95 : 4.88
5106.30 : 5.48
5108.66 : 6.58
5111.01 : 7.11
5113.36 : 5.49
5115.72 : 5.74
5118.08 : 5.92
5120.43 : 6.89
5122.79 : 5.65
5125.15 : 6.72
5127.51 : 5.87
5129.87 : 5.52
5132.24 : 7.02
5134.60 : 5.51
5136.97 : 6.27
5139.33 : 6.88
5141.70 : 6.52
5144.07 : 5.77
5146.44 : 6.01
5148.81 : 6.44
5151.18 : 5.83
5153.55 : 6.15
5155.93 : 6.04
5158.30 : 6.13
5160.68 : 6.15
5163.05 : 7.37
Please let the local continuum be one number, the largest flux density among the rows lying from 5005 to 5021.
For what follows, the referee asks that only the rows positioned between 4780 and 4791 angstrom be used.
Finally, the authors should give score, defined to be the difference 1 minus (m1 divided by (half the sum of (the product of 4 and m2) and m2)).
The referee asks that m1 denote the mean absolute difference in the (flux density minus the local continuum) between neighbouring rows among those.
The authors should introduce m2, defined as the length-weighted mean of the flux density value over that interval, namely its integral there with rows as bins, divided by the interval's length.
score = 0.951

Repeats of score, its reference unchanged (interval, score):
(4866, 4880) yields 0.938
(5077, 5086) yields 0.955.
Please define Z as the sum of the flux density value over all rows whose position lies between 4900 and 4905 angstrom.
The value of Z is 12.8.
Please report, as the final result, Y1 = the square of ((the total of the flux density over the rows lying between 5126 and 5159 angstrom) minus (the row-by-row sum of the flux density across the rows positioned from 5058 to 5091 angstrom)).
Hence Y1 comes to 3.6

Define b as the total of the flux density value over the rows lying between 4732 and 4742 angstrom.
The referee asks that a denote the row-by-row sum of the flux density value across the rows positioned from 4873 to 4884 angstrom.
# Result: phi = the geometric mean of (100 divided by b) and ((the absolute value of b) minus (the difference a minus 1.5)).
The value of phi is 4.2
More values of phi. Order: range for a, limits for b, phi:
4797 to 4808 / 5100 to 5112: 2.0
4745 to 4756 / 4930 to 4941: 2.8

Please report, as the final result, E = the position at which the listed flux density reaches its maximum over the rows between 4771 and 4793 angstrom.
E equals 4772.07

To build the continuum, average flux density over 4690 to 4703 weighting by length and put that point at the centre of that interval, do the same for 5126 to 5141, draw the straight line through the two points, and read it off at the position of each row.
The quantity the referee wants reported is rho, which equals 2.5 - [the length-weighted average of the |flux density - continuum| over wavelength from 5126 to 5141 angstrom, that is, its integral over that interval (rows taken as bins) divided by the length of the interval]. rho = 1.96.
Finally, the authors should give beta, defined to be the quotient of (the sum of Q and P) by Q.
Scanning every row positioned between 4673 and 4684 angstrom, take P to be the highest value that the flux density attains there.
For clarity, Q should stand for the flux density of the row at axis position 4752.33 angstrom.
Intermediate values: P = 7.48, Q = 6.66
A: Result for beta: 2.12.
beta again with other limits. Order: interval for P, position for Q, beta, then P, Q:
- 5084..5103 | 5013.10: 2.16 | 6.97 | 6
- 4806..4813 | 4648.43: 2.03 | 7.36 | 7.12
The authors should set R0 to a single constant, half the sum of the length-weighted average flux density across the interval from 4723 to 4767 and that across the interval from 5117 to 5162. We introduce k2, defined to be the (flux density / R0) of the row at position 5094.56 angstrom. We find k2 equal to 1.01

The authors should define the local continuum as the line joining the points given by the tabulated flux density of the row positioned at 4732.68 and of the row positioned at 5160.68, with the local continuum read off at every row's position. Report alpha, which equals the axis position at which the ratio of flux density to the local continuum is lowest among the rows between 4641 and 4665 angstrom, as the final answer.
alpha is 4652.72 angstrom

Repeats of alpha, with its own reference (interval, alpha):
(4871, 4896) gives 4871.99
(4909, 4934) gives 4914.81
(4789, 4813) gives 4802.94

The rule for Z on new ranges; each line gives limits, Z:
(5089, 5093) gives 10.7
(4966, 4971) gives 12.8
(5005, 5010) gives 24.9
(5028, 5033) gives 12.5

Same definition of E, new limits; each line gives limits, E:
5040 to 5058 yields 5043.21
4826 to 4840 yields 4829.55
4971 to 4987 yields 4985.48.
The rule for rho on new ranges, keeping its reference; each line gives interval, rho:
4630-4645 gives 1.83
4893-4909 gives 2.09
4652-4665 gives 2.13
